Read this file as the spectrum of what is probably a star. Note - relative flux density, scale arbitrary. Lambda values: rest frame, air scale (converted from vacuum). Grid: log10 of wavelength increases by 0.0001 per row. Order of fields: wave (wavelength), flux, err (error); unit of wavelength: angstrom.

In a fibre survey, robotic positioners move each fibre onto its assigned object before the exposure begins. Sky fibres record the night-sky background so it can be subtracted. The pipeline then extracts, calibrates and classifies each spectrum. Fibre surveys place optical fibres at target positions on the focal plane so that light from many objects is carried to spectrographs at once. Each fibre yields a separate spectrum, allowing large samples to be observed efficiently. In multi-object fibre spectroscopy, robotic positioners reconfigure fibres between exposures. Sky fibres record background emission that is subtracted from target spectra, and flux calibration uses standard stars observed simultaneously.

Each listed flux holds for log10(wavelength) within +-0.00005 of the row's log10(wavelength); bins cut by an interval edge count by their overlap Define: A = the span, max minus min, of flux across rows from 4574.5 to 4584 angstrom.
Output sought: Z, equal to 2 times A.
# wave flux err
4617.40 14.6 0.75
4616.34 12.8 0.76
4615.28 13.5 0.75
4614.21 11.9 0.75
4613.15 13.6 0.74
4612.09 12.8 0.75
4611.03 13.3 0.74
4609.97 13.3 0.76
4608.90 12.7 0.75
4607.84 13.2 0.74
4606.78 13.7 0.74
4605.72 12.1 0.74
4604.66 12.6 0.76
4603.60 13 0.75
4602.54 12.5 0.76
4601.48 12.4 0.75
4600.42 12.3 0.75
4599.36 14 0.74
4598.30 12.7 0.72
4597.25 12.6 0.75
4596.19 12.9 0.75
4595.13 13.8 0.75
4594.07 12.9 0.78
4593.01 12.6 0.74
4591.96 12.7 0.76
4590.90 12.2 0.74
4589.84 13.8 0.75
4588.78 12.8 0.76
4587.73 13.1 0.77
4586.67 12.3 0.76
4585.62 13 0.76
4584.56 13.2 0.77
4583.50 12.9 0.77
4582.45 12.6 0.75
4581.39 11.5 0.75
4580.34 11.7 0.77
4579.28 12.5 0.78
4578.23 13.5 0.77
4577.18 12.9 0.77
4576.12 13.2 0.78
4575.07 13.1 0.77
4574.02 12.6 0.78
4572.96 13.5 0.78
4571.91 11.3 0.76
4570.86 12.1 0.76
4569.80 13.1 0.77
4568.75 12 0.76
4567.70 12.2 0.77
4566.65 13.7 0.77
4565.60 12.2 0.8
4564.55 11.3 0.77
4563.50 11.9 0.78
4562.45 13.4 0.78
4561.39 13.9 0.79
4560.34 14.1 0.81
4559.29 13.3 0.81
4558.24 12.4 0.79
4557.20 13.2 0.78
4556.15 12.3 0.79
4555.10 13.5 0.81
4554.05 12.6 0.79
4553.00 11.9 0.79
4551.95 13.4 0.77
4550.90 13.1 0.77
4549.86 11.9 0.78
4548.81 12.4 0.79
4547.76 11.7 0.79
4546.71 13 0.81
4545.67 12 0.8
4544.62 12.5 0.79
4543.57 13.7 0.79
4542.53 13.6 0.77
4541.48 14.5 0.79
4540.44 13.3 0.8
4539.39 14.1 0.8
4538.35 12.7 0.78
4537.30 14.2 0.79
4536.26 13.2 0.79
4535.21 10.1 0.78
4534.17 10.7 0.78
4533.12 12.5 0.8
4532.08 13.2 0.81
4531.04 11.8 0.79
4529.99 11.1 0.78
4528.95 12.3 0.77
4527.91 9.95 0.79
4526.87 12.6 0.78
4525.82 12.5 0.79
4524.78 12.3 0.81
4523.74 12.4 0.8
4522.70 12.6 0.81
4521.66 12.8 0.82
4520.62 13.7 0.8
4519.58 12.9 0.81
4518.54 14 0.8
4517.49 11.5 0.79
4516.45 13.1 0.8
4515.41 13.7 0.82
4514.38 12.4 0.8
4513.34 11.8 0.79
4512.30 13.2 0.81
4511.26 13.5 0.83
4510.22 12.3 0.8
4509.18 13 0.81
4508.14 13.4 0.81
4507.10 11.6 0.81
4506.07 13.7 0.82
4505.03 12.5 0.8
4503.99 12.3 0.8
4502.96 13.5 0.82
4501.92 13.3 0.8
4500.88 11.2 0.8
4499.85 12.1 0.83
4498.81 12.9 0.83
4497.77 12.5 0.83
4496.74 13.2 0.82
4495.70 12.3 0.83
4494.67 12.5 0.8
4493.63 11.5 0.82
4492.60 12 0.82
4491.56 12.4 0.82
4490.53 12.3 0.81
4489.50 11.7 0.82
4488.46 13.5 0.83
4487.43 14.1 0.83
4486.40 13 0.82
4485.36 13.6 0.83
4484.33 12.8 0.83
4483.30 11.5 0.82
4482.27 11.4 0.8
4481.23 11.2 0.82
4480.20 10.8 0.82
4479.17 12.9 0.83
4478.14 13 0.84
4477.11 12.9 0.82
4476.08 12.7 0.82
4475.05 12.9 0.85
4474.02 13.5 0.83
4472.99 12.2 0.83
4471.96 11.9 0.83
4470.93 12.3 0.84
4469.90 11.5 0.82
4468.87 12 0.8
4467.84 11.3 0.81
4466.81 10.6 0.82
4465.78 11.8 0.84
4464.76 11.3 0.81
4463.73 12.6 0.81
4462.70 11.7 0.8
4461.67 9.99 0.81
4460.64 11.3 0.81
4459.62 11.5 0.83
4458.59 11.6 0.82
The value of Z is 4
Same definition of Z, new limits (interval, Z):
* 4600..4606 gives 2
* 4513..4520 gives 5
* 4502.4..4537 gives 8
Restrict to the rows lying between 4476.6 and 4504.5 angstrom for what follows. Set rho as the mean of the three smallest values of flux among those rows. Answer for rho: 11.1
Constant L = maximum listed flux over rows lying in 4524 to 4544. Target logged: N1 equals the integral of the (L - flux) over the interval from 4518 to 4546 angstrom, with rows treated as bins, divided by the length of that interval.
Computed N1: 1.9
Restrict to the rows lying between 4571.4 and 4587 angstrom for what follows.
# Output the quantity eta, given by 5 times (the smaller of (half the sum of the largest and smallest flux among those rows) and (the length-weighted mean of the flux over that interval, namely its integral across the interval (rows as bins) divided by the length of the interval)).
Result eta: 62.0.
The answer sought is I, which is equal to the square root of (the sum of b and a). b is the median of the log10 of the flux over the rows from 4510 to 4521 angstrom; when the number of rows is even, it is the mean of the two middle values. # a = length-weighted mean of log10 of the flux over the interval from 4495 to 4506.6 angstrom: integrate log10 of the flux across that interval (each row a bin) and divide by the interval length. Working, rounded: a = 1.10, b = 1.12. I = 1.49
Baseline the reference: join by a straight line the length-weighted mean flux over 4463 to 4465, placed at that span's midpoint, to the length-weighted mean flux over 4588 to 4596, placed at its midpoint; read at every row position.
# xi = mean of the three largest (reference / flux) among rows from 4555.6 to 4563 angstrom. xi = 1.01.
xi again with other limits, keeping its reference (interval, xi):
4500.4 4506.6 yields 1.03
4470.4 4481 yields 1.04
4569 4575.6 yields 1.07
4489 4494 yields 1.04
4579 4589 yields 1.09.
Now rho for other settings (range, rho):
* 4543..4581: 11.4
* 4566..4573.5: 11.8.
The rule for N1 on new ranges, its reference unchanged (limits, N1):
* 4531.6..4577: 1.7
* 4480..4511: 2.0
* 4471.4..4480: 1.8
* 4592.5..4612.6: 1.6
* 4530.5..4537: 2.5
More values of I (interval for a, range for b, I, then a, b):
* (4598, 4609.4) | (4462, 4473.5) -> 1.48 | 1.11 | 1.07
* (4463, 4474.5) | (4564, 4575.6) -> 1.47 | 1.07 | 1.09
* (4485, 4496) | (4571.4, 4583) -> 1.48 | 1.10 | 1.10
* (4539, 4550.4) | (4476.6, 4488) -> 1.49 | 1.11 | 1.11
